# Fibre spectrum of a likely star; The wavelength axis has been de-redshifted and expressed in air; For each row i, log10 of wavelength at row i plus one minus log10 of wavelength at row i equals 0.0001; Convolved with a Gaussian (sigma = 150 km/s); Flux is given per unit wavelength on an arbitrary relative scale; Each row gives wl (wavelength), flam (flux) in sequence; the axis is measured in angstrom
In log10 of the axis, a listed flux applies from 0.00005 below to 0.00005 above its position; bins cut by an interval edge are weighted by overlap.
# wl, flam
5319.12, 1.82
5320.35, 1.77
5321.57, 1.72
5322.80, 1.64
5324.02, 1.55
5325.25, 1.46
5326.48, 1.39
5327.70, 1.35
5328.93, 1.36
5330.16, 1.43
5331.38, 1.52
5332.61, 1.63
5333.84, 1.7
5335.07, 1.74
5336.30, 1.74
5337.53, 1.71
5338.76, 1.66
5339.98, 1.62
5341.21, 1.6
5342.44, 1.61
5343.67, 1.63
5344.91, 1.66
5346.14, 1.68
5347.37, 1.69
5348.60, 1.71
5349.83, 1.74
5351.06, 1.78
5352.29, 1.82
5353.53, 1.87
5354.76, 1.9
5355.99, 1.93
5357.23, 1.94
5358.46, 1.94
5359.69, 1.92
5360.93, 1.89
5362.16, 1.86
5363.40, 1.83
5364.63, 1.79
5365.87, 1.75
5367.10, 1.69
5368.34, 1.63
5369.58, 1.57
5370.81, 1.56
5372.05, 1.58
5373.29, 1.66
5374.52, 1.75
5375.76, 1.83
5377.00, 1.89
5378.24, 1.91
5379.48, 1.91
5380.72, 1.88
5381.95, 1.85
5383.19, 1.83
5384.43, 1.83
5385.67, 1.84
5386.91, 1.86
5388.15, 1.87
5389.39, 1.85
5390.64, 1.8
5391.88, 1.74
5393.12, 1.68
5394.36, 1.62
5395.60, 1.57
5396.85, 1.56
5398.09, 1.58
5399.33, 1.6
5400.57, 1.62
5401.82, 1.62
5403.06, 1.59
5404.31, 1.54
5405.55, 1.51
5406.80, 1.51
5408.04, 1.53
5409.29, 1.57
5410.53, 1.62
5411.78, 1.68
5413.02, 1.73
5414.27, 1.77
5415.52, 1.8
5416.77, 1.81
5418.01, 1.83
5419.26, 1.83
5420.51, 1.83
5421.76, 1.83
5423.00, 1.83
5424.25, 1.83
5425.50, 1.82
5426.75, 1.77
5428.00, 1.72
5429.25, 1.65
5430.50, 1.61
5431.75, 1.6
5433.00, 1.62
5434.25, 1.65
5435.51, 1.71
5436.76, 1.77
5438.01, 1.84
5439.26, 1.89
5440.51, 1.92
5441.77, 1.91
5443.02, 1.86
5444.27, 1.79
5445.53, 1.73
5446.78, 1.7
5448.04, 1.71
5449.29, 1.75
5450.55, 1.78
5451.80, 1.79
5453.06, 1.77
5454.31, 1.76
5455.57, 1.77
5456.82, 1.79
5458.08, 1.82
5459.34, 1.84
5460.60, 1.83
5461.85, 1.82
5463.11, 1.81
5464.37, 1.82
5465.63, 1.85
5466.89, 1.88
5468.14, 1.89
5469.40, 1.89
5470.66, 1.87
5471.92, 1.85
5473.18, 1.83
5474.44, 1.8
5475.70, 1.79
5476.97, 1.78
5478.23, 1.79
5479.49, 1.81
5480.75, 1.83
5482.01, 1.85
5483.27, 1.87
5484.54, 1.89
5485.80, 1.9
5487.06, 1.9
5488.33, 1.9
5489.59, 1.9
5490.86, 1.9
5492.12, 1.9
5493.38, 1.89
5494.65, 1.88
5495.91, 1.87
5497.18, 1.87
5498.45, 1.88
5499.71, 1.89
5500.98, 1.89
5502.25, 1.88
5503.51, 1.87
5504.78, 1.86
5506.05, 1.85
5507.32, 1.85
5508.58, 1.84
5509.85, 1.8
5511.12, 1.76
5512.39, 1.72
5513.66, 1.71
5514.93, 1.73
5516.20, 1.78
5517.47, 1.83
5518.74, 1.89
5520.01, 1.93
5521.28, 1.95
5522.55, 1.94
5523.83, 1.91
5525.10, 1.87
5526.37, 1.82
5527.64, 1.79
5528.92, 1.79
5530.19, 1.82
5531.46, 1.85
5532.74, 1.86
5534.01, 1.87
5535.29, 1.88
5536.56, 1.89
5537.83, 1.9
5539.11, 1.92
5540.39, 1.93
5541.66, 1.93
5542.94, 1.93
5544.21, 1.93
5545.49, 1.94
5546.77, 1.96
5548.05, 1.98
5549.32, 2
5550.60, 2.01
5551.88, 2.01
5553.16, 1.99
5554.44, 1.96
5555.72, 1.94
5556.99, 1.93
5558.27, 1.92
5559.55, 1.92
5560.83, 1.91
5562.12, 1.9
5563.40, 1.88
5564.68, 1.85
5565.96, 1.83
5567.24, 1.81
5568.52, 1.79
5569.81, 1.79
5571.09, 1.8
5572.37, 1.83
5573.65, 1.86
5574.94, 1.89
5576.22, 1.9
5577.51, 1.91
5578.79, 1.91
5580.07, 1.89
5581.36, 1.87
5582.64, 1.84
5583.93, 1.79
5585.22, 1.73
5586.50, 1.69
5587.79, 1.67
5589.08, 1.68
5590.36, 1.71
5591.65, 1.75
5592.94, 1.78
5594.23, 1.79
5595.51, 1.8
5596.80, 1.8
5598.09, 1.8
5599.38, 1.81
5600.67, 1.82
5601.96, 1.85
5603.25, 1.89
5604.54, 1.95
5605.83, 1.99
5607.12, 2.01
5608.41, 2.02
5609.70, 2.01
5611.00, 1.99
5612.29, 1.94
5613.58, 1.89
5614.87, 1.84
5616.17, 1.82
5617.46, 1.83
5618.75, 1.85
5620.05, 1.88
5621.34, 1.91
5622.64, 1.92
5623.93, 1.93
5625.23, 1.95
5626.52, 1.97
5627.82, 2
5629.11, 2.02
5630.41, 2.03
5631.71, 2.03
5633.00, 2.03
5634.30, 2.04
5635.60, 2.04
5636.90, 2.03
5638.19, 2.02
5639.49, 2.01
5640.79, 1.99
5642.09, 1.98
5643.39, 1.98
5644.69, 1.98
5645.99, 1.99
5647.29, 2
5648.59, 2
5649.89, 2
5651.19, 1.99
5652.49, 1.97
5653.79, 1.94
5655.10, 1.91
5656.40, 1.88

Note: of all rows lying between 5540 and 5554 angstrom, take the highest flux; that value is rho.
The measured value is 2.01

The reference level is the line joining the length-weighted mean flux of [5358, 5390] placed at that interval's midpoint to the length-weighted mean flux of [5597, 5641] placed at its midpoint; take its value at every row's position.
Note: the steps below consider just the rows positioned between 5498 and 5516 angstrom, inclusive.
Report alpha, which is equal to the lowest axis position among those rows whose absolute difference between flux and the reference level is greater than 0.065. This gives 5509.85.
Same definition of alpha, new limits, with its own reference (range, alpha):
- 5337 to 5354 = 5337.53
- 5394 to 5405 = 5394.36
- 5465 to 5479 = 5475.70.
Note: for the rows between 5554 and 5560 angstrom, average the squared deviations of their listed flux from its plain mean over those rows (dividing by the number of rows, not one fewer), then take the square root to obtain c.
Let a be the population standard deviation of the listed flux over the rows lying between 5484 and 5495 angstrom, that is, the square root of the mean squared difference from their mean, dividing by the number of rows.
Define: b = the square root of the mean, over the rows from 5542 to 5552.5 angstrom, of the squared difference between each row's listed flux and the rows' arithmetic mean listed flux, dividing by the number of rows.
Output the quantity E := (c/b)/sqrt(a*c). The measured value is 46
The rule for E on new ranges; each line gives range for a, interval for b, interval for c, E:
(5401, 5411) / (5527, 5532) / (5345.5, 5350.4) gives 29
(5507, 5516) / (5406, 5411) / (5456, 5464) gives 13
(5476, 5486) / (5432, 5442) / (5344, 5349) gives 6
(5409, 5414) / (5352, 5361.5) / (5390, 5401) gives 29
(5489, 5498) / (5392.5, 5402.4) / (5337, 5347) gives 47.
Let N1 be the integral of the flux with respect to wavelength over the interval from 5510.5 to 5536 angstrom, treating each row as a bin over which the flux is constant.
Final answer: 46.8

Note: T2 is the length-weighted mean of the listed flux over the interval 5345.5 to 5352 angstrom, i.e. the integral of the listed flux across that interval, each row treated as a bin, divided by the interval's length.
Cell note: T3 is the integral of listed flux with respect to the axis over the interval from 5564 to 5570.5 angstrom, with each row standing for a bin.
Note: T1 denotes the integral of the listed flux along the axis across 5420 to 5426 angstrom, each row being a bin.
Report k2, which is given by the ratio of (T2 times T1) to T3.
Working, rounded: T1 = 11.0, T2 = 1.73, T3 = 11.8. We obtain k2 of 1.6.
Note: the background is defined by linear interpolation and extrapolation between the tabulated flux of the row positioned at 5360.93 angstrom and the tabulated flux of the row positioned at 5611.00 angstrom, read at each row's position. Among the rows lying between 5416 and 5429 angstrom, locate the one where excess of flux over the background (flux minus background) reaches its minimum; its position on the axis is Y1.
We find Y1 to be 5428.00 angstrom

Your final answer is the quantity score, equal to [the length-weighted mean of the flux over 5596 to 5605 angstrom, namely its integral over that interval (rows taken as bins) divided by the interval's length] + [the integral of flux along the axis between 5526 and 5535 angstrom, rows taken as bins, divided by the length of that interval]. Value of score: 3.67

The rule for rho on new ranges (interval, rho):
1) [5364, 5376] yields 1.83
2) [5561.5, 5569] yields 1.9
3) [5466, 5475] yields 1.89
